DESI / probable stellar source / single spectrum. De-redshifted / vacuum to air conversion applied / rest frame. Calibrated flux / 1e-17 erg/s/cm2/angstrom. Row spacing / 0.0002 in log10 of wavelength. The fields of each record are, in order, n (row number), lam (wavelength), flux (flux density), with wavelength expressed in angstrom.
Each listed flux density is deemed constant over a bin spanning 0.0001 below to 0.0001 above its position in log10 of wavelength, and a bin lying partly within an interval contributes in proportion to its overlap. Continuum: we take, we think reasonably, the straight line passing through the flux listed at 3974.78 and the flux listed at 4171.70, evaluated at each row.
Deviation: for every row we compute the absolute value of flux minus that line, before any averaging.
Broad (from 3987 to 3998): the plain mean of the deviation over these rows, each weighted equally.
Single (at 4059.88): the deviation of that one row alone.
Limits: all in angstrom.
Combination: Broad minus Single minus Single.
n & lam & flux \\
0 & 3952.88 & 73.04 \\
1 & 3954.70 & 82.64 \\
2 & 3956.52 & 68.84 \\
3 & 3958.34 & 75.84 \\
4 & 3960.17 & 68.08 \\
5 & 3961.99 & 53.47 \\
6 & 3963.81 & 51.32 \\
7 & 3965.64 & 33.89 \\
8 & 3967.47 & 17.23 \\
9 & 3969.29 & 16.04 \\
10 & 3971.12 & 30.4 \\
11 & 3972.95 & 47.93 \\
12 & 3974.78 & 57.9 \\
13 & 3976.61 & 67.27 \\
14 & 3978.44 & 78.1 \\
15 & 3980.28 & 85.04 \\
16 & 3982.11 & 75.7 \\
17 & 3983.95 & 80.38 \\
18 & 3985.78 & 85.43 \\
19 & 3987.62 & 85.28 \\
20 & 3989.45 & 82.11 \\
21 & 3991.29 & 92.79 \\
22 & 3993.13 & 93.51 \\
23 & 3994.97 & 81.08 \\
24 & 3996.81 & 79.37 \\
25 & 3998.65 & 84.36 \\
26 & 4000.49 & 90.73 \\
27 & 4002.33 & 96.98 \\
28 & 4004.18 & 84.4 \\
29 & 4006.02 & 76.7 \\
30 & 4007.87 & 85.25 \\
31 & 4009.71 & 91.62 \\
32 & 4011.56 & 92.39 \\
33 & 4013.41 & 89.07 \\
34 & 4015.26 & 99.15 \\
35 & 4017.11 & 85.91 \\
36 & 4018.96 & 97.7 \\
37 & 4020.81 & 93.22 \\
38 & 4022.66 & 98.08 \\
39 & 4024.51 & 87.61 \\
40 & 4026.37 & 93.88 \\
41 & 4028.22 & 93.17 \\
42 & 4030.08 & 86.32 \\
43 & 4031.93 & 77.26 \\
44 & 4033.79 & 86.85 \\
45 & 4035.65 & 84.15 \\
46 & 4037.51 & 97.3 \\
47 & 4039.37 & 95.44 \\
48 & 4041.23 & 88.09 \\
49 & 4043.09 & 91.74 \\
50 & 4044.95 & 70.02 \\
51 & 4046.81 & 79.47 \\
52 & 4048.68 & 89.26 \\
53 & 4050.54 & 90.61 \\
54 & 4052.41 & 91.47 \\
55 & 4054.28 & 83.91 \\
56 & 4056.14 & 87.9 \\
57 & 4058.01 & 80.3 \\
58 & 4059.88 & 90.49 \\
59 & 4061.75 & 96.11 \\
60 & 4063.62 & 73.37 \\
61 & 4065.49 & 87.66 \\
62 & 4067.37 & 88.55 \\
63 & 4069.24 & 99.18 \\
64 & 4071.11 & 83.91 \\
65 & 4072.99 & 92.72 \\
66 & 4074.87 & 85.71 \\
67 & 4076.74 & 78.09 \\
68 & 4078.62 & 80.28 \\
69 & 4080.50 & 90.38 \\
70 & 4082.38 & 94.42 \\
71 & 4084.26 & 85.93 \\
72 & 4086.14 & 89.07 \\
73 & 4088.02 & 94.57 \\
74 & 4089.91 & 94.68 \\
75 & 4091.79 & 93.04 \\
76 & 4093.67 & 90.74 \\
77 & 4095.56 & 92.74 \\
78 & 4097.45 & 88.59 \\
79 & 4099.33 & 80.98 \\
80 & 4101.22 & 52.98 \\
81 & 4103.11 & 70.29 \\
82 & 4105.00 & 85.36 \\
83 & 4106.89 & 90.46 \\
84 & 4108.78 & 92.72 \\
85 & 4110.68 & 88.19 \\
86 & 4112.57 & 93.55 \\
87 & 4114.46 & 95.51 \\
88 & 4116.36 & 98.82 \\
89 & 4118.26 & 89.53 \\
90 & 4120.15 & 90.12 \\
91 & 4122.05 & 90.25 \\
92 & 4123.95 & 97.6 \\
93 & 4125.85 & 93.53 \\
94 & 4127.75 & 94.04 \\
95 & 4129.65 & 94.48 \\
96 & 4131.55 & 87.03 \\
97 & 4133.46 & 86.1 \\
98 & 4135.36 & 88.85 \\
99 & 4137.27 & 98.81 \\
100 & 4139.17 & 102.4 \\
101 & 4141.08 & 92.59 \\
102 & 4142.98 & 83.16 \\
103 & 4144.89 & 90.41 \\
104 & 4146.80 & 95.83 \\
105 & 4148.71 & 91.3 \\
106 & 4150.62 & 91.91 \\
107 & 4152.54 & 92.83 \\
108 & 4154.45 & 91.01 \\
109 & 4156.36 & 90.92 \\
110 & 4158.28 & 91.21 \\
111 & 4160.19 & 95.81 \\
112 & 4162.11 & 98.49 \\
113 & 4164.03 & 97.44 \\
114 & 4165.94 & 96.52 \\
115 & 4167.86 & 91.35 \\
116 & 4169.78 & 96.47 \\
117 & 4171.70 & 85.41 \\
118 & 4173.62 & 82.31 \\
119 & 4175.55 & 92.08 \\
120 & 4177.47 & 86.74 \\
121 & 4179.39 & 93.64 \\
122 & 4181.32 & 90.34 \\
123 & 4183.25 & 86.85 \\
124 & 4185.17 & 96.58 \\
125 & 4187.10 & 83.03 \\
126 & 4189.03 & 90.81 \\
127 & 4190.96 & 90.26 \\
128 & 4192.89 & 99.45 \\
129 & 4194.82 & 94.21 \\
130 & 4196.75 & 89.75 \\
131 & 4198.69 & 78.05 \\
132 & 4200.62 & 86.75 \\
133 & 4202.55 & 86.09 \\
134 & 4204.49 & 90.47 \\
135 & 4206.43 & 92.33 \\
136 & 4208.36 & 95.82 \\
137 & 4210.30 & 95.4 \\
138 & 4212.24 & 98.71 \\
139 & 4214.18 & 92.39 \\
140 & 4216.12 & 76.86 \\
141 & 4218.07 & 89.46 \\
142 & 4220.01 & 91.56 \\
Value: -16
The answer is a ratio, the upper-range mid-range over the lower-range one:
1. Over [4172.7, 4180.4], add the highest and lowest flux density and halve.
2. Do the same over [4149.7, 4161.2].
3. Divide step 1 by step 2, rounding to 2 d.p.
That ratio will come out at 0.94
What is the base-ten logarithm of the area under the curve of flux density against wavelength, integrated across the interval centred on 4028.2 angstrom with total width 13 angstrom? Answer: 3.06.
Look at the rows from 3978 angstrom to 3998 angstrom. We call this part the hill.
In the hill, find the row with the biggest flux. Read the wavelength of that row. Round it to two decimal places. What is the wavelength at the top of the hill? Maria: 3993.13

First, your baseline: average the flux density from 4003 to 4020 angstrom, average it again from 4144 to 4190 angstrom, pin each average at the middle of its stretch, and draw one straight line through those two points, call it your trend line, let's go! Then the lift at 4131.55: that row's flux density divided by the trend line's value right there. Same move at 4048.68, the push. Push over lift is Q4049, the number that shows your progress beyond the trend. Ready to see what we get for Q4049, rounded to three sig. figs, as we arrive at 1.04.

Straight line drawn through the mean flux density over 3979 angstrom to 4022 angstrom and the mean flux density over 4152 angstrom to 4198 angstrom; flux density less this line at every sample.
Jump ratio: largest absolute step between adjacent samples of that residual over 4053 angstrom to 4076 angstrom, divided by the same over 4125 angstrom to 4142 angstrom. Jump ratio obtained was 2.3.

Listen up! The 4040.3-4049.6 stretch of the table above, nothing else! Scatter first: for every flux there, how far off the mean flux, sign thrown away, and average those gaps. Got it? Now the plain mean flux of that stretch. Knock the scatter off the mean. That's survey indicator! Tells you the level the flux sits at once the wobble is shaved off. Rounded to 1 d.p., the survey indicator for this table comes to 76.5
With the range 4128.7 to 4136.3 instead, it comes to 86.4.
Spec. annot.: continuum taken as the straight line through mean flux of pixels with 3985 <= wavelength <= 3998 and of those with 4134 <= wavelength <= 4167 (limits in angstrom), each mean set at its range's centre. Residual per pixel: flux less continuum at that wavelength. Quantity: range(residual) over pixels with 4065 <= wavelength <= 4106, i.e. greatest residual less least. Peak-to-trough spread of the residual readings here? 47.8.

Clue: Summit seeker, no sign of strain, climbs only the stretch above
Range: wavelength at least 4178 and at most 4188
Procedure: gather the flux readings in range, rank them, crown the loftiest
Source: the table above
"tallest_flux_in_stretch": 96.58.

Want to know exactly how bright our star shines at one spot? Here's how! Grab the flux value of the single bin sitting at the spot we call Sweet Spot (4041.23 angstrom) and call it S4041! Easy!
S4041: 88.09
